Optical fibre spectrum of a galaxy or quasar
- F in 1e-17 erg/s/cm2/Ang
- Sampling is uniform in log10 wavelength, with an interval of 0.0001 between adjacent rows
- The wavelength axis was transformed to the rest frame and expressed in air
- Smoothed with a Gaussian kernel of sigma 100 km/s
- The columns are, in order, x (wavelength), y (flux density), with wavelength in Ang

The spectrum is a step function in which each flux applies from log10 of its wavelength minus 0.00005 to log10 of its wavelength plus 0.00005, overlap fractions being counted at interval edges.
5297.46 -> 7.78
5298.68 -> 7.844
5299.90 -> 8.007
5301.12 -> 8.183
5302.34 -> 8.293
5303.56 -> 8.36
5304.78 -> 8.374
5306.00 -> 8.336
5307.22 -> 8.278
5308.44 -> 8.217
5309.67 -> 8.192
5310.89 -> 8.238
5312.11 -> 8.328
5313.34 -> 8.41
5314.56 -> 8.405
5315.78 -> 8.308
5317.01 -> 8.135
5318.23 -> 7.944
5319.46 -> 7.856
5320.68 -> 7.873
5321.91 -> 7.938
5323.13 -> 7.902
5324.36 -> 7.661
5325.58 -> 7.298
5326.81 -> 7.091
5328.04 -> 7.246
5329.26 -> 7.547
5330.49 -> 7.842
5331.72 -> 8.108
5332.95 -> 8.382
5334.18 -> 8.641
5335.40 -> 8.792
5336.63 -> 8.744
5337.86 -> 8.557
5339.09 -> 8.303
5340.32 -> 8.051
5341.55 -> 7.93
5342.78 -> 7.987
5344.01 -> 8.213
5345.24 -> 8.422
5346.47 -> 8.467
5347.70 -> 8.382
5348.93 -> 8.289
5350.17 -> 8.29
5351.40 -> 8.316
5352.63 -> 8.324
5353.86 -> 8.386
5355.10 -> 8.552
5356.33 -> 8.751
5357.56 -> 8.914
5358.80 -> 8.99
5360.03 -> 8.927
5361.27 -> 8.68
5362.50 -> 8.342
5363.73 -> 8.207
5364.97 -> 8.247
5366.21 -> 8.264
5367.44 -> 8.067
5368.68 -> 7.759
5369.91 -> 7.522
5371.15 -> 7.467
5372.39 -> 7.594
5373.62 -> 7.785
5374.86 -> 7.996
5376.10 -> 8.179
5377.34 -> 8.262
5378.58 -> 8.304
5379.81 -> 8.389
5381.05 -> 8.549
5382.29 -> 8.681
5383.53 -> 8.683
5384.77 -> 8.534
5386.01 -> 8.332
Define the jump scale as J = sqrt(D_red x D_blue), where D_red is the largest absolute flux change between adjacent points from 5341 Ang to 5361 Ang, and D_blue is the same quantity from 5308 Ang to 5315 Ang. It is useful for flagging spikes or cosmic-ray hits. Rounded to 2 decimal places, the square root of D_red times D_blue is 0.14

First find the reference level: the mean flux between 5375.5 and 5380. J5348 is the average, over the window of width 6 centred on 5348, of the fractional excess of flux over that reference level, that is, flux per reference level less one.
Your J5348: 0.010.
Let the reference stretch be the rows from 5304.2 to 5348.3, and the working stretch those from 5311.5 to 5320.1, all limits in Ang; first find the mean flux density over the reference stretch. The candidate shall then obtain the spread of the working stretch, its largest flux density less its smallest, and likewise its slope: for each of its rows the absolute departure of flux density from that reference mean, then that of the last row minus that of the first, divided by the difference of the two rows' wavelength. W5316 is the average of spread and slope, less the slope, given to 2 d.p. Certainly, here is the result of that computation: 0.27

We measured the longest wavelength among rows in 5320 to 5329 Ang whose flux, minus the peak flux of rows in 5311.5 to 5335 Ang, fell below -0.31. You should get 5328.04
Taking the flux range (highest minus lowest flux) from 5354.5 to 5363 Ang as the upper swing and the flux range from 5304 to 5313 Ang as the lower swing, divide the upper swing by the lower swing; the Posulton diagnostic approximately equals 3.6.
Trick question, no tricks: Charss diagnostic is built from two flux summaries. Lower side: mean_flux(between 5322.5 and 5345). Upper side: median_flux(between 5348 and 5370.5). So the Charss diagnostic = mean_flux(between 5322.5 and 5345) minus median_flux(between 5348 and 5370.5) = -0.30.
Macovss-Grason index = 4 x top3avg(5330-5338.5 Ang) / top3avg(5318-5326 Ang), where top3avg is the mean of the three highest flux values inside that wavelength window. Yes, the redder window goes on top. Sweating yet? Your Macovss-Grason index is 4.4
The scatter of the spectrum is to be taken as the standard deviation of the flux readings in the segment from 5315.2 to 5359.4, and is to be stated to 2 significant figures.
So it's 0.45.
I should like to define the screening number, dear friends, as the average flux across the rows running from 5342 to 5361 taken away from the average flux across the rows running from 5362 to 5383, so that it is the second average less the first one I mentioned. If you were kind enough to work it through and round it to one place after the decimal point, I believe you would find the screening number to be -0.4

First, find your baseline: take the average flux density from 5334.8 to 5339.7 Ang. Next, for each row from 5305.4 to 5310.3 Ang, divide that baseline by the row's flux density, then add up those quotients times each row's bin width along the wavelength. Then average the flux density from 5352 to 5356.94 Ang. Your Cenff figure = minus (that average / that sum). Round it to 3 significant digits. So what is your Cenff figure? -1.67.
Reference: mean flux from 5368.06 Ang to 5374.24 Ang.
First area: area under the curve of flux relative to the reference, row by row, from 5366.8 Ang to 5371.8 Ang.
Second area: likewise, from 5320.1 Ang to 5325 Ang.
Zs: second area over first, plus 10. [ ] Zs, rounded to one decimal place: 11.0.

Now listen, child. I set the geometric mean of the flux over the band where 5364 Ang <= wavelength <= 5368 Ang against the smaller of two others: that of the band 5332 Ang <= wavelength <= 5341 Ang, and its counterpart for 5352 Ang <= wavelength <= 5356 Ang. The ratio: 0.97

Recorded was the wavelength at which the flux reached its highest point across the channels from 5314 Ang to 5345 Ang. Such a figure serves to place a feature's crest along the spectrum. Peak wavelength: 5335.40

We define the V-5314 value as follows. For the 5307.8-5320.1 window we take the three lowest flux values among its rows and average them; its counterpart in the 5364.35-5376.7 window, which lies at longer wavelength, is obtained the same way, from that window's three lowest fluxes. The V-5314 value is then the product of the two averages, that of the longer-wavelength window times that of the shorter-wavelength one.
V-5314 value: 60.1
